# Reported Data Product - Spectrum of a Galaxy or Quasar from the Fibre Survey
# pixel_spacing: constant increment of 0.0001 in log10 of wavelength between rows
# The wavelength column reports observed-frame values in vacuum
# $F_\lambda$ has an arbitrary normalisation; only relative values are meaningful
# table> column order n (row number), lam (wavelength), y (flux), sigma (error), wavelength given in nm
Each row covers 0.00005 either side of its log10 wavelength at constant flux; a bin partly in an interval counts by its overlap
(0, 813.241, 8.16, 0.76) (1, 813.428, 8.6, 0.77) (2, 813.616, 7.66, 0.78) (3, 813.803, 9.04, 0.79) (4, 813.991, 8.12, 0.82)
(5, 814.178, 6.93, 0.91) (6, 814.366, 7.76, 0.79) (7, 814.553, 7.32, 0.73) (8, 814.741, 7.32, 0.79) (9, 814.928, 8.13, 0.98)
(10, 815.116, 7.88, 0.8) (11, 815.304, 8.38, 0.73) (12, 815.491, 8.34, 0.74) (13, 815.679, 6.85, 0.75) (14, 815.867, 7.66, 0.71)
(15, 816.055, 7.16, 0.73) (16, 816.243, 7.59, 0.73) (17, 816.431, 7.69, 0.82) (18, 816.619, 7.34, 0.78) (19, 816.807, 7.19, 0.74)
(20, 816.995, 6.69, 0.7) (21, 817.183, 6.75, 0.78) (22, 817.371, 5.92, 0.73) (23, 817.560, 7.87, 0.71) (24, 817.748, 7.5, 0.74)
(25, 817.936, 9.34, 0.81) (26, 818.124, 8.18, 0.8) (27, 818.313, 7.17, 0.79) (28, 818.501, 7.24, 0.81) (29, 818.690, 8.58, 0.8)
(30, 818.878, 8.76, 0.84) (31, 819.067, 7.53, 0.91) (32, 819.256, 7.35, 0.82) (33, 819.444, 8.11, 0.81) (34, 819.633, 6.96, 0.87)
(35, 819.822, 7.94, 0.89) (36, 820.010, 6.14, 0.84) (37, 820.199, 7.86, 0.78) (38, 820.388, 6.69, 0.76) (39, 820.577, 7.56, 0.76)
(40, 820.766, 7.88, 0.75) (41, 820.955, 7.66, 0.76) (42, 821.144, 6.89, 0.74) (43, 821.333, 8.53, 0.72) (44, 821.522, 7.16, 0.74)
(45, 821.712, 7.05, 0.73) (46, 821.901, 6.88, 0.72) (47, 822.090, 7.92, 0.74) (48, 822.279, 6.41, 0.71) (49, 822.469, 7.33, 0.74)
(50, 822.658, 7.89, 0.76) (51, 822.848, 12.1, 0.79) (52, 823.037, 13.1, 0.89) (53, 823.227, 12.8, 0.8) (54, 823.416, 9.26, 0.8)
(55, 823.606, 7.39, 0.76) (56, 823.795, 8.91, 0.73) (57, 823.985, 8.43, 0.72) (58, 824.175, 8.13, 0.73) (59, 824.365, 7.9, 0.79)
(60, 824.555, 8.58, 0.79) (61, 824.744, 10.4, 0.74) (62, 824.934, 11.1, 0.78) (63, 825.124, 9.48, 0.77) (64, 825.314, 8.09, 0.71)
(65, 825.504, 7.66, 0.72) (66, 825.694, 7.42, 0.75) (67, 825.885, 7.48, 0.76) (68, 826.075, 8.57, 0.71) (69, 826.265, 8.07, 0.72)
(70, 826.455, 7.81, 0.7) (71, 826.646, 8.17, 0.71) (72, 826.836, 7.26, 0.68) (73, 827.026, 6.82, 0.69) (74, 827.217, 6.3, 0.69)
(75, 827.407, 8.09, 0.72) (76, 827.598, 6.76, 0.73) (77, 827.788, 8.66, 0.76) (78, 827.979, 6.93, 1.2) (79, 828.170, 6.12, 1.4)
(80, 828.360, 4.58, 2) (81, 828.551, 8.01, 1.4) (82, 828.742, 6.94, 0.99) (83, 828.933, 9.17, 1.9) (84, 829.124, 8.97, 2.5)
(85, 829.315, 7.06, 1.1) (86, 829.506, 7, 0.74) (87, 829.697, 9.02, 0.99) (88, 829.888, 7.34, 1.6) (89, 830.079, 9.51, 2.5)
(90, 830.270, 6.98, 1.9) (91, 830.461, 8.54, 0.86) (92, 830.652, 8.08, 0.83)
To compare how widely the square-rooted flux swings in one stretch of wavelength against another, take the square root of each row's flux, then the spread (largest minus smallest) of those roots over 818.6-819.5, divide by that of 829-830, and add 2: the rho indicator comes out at 2.70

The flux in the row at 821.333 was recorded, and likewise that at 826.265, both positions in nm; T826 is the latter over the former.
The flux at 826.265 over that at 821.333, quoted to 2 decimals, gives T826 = 0.95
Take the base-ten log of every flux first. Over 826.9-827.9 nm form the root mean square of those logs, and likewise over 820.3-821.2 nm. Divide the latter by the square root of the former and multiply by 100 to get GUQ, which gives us 93.1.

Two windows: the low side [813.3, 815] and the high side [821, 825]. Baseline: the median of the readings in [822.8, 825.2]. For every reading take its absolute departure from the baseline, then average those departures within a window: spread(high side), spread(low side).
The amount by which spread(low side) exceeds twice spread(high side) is -2.11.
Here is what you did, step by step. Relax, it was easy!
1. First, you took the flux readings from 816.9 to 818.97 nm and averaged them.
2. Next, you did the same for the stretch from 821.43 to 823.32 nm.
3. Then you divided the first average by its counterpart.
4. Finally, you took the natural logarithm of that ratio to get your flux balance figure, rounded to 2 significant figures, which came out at -0.15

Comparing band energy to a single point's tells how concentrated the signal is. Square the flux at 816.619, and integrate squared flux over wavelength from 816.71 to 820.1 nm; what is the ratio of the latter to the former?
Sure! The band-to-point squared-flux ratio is 3.6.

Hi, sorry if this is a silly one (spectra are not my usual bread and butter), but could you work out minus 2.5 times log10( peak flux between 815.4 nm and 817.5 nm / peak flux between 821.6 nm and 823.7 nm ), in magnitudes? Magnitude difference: 0.49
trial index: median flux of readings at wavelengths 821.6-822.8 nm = 7.2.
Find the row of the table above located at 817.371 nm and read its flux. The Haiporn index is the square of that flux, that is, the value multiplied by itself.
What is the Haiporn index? 35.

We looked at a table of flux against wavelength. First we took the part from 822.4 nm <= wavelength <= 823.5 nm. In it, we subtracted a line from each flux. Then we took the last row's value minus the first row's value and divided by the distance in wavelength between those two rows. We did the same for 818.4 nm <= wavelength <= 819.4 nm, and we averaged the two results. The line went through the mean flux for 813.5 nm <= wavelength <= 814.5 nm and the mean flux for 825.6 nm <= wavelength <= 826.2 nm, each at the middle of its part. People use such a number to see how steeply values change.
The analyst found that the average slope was 1.1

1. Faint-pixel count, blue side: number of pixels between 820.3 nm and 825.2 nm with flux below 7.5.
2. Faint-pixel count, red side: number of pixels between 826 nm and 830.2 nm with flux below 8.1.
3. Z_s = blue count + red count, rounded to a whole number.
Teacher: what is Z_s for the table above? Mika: 23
